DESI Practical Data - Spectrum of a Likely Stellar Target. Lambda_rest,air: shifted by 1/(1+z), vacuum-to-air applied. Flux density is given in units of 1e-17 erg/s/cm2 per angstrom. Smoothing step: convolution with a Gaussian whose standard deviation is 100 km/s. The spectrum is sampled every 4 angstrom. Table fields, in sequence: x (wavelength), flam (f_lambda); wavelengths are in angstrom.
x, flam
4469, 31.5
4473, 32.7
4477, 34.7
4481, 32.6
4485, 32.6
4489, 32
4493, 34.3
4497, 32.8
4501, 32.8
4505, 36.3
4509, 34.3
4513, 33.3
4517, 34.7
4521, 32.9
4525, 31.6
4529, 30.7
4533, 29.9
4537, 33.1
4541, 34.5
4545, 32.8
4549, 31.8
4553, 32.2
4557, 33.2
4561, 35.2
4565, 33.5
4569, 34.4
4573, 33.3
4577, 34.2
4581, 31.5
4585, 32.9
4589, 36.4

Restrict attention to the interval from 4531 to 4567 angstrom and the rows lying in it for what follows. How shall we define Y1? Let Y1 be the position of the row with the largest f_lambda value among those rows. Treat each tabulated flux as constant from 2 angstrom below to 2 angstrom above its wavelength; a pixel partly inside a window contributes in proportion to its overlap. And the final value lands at 4561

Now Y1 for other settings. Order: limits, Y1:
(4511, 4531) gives 4517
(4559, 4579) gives 4561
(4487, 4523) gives 4505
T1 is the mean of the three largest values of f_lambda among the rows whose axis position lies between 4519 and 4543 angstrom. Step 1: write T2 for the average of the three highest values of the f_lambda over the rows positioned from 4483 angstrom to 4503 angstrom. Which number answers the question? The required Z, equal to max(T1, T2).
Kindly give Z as 33.5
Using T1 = 33.5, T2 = 33.3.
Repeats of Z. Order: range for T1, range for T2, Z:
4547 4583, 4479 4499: 34.6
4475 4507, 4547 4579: 35.1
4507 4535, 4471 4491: 34.1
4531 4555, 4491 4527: 35.1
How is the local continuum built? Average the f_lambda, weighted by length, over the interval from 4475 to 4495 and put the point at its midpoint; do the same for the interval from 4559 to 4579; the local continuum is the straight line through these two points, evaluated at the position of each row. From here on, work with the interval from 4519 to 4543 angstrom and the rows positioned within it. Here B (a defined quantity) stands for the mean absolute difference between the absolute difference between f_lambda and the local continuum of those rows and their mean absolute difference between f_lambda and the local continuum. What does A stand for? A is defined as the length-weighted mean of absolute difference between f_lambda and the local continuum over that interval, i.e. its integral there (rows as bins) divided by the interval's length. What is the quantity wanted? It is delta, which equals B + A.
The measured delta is 3.0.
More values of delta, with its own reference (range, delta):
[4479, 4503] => 1.0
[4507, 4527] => 1.5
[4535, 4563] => 1.6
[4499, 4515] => 2.0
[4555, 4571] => 1.0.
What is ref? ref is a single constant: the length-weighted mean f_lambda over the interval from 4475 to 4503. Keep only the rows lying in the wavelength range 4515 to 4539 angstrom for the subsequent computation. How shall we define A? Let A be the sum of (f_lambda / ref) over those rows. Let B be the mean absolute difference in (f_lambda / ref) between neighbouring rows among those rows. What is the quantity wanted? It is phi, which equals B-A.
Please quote -5.78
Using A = 5.83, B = 0.048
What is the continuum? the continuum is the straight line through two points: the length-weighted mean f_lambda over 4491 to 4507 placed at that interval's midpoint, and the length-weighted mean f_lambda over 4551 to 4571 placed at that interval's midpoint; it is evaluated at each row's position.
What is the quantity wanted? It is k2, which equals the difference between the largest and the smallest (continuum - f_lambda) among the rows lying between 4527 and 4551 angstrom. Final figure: 4.6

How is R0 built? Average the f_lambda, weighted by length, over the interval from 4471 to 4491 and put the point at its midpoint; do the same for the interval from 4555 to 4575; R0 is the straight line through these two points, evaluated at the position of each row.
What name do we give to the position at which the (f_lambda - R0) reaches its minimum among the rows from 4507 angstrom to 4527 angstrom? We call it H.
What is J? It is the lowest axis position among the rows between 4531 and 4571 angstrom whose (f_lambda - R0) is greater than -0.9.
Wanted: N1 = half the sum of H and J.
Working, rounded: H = 4525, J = 4537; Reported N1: 4531 angstrom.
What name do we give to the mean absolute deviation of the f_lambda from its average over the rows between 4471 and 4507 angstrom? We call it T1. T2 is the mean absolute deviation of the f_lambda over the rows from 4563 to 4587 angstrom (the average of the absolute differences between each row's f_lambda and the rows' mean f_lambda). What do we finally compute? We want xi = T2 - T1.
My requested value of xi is -0.4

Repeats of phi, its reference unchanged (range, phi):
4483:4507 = -6.02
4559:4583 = -6.06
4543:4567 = -5.96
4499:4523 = -6.11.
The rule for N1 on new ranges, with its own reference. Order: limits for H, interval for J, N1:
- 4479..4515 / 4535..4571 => 4513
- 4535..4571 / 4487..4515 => 4521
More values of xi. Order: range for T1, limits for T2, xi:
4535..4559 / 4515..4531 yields 0.7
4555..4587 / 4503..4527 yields 0.4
